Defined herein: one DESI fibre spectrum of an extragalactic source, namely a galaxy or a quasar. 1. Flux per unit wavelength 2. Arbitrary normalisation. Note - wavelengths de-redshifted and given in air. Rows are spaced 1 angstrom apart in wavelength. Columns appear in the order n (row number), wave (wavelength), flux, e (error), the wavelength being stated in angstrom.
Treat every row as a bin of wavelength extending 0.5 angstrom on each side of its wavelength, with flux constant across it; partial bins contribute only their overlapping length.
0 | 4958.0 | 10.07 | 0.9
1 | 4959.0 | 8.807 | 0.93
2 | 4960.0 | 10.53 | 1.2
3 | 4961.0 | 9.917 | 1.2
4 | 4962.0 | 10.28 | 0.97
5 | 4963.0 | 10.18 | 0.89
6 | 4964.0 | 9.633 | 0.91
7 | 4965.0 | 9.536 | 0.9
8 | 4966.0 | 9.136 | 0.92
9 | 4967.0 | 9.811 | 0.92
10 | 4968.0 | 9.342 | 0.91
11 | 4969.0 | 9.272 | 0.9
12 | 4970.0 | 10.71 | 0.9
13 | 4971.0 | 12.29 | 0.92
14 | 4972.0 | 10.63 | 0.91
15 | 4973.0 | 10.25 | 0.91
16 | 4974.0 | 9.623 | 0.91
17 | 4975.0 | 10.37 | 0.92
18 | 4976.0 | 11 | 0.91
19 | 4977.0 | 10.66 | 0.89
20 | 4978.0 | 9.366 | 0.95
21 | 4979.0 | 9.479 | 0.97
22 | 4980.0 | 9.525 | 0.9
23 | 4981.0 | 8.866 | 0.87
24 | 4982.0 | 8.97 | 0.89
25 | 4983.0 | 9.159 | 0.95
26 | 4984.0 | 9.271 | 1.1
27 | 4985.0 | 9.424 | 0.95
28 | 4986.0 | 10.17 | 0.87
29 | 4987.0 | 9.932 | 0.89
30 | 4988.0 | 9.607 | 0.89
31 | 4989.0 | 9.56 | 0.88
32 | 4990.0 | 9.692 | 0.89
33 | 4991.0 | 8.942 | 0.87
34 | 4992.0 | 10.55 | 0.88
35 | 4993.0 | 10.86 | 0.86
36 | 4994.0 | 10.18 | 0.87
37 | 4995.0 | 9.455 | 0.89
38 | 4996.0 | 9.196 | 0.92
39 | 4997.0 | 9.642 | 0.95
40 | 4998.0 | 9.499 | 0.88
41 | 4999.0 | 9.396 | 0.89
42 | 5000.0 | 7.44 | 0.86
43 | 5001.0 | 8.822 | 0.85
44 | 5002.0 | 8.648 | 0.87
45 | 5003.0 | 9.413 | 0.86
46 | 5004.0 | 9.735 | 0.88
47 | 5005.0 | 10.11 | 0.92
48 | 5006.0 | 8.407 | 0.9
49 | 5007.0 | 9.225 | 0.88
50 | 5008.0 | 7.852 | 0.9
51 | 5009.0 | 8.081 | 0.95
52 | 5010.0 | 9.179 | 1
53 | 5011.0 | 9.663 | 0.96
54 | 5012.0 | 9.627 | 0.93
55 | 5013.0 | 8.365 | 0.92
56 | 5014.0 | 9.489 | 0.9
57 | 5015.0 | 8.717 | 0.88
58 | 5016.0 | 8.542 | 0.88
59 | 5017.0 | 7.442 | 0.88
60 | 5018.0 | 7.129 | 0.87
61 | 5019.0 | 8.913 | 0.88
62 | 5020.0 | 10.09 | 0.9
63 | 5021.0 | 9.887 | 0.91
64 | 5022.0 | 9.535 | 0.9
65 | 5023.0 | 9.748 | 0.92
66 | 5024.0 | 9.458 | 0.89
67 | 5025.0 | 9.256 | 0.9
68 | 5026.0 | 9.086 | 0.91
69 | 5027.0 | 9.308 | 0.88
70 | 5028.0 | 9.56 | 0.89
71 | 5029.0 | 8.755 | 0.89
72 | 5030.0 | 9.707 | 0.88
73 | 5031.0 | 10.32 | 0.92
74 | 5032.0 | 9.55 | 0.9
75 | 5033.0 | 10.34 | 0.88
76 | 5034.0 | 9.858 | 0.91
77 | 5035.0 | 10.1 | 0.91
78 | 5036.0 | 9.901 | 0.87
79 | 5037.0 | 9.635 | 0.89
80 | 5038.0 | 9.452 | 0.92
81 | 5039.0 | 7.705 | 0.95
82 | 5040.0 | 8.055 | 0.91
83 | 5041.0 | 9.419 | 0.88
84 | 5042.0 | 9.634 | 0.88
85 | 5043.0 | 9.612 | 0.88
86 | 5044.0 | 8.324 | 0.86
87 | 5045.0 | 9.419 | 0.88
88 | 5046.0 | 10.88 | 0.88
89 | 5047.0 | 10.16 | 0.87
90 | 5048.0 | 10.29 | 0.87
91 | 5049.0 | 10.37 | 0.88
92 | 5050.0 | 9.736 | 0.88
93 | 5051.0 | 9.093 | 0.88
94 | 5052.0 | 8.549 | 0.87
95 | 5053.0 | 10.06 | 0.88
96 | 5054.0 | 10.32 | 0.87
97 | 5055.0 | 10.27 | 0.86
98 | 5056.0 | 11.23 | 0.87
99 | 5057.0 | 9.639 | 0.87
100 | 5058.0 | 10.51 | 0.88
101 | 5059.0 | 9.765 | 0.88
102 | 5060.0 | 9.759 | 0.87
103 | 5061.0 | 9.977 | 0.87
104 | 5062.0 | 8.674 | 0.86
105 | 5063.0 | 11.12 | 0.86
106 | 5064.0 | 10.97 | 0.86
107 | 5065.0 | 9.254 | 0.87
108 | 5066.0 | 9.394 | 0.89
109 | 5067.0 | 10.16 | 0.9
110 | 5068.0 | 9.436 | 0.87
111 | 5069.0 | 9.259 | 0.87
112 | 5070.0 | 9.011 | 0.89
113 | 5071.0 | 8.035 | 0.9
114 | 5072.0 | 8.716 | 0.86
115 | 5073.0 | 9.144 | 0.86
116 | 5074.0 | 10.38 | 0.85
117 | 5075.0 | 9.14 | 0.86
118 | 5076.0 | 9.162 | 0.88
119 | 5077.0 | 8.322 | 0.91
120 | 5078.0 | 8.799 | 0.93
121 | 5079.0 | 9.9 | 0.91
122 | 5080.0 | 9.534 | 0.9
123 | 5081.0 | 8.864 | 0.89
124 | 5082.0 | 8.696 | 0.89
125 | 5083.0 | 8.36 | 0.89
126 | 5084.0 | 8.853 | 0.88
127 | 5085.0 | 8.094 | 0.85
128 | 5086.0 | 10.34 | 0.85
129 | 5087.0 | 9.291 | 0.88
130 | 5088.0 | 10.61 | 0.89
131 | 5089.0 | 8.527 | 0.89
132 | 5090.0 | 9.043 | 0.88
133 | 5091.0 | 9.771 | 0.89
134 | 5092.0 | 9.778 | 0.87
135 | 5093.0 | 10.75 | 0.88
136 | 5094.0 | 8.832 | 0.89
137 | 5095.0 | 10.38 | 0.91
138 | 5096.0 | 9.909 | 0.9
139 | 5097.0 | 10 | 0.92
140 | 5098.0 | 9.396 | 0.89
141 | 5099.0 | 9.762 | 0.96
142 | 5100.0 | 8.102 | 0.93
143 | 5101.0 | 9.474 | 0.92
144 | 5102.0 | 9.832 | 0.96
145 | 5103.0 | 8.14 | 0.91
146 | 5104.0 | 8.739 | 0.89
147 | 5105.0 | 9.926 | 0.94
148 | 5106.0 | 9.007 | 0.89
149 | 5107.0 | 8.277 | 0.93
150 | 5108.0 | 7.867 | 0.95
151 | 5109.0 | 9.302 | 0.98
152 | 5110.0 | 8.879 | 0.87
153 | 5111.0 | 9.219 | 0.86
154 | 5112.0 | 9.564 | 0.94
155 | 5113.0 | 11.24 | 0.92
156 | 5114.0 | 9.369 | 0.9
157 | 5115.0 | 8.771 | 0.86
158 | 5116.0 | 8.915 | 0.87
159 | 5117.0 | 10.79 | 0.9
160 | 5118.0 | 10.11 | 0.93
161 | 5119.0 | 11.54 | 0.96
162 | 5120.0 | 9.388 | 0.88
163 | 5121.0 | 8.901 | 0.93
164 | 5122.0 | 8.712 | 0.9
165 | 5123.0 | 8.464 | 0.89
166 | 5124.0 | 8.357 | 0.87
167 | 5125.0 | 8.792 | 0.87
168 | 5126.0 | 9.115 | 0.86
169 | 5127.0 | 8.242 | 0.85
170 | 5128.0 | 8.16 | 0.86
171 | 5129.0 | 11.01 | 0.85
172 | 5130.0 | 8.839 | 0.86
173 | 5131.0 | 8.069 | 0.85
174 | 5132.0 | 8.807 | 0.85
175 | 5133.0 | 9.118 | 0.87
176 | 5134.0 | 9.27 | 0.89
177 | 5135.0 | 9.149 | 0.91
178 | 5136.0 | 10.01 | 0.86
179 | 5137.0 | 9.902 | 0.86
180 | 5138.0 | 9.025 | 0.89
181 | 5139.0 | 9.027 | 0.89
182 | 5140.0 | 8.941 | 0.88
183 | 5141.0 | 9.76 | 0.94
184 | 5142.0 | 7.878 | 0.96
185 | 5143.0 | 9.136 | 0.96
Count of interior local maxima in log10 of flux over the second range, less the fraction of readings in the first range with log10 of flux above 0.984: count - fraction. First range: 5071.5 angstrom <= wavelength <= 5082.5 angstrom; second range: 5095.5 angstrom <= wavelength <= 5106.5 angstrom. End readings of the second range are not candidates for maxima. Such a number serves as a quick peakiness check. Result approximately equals 3.8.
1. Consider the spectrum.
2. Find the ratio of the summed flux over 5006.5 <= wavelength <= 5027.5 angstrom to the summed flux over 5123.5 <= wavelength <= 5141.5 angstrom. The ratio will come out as 1.15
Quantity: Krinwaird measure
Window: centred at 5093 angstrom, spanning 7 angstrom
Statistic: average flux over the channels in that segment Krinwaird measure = 9.78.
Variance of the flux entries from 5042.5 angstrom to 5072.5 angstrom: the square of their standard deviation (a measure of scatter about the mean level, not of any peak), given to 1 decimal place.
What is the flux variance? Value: 0.7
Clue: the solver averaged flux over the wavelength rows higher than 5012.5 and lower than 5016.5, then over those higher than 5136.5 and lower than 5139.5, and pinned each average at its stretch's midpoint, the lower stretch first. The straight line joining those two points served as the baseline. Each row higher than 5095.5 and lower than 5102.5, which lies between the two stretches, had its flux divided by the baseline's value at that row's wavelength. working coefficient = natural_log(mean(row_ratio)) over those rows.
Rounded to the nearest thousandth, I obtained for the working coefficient 0.037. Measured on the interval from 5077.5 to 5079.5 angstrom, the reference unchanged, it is 0.032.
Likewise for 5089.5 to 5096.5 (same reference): 0.070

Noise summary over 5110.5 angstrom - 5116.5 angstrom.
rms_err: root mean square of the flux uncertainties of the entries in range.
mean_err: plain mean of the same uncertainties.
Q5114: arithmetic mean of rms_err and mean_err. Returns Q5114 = 0.892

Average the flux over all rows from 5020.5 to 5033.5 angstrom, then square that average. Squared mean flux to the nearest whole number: 92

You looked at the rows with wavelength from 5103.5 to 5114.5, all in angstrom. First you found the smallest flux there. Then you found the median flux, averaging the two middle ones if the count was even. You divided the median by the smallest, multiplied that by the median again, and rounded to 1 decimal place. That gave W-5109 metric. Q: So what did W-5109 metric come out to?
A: 10.8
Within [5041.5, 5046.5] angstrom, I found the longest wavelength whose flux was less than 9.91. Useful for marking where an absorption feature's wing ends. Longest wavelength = 5045.0 angstrom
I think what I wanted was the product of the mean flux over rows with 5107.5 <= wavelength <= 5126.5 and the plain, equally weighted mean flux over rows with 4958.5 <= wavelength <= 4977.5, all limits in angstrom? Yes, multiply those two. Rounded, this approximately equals 94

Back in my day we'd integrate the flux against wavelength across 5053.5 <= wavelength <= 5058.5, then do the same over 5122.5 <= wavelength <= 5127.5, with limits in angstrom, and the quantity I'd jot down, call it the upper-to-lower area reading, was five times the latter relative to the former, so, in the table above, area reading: 4.1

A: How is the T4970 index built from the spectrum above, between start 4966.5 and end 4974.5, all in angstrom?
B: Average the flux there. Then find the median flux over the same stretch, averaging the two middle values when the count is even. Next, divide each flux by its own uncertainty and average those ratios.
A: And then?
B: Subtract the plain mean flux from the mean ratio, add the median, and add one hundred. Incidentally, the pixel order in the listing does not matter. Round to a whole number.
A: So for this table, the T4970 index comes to 111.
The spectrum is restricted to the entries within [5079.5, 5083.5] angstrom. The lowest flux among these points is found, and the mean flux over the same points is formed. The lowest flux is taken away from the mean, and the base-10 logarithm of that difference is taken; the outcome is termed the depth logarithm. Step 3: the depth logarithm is -0.30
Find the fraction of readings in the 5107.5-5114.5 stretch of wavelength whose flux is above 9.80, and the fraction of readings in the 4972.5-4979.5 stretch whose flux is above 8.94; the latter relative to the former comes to 7.0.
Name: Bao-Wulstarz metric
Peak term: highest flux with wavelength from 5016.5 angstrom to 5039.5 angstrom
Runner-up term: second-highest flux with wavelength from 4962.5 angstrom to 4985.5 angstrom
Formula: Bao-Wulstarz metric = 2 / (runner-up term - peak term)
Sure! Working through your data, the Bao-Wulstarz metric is 3.0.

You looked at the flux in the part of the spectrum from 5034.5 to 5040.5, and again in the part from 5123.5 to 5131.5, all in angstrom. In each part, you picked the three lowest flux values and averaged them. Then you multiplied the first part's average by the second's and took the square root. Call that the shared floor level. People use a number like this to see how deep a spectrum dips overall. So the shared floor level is 8.28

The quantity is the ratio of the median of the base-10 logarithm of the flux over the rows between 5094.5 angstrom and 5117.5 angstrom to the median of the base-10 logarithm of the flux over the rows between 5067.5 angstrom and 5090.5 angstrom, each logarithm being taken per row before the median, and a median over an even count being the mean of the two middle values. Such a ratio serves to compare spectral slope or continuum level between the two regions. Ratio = 1.016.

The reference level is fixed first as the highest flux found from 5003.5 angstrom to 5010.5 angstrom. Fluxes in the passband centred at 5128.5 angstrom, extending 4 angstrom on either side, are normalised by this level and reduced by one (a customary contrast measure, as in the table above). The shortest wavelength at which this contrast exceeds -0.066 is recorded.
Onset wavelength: 5129.0 angstrom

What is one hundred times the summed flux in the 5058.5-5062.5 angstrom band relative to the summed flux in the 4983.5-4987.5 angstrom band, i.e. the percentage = 98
